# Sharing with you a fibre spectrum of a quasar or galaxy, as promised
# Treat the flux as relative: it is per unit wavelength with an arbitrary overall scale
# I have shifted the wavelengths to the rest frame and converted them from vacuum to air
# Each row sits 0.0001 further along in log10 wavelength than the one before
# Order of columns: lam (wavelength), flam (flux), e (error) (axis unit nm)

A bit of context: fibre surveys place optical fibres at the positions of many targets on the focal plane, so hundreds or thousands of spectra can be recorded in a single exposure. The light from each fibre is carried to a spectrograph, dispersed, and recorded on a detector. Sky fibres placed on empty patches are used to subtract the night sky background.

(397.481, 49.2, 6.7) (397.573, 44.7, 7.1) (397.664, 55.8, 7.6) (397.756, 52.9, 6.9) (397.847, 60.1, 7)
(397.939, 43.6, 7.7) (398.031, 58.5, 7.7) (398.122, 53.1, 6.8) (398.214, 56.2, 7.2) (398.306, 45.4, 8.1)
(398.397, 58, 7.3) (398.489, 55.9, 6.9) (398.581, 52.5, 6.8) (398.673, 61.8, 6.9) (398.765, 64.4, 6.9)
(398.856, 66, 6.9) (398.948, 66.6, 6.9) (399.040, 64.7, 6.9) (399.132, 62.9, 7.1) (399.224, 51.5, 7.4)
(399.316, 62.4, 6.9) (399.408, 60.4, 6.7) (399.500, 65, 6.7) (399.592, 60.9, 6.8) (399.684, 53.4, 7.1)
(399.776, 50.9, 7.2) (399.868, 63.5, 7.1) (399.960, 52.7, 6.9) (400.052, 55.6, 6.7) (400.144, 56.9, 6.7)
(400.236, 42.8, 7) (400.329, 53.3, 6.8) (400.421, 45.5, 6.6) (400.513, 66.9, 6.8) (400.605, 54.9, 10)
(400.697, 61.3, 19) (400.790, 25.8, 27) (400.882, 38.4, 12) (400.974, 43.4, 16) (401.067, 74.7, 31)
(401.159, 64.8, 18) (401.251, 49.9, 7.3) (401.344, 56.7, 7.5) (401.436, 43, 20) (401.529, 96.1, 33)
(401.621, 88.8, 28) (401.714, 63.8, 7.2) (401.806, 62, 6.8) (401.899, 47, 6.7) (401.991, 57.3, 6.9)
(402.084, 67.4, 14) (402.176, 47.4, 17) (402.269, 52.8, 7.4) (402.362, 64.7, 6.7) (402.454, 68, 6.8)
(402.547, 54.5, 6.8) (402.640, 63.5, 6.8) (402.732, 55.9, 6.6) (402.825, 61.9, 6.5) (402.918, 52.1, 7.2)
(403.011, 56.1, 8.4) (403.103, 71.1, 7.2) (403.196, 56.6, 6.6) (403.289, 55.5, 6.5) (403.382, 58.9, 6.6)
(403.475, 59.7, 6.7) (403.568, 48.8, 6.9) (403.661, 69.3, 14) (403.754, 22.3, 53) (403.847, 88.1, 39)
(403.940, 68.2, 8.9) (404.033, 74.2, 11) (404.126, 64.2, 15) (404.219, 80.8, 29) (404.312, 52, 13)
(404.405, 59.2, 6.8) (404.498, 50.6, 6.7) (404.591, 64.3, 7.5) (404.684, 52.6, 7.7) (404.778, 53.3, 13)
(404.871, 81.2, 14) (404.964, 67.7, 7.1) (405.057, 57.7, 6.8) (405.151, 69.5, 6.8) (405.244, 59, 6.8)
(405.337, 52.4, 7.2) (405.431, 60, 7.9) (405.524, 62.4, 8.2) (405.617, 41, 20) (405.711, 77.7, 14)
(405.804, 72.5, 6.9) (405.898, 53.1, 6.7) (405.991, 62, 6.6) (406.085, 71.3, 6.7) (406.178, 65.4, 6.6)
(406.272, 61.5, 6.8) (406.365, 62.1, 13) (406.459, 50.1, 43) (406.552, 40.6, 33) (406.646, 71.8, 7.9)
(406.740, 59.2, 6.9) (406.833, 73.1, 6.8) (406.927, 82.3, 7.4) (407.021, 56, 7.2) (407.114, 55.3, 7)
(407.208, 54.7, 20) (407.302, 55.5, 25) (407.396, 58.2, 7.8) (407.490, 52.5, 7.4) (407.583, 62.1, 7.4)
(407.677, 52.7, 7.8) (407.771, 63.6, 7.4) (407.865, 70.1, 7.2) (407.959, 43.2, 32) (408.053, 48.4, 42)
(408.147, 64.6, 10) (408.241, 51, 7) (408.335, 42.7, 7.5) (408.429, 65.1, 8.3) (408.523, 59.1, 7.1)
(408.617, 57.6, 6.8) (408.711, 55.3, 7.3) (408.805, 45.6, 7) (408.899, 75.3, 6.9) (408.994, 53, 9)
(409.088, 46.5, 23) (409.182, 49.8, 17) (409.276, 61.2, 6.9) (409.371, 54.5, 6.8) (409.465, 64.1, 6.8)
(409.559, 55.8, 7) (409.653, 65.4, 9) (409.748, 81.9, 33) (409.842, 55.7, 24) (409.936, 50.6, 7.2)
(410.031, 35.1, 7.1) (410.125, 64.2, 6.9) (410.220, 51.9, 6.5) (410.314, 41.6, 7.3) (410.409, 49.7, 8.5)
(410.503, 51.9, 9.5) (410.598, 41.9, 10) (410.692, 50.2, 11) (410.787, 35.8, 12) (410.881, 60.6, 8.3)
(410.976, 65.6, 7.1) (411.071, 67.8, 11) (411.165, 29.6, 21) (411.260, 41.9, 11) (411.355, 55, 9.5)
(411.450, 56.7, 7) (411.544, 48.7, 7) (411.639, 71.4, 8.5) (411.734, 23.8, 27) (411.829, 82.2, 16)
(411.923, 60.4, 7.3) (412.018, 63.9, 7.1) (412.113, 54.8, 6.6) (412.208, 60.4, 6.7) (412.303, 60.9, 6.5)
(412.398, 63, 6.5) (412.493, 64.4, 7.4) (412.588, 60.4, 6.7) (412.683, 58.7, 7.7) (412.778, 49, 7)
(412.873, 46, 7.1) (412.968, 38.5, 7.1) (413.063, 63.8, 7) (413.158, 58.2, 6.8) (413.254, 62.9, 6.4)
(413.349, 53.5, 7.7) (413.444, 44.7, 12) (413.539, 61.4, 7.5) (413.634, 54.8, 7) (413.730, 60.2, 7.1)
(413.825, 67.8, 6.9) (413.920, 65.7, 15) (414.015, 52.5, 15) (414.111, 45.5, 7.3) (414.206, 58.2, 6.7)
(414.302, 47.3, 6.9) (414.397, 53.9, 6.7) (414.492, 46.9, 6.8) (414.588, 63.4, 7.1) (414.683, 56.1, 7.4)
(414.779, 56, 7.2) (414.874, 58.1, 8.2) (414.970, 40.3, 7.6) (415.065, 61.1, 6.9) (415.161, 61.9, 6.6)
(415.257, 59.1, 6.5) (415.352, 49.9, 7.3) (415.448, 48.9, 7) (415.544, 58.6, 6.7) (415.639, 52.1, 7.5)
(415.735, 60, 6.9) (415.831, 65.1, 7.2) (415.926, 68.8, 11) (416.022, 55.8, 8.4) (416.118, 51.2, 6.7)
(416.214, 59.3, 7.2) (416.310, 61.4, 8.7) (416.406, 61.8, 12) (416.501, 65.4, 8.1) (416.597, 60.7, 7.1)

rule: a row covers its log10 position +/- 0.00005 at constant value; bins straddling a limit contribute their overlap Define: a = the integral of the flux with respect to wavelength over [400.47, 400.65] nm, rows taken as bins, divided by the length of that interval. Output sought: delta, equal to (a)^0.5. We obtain 7.80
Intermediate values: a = 60.9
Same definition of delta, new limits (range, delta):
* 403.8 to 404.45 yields 8.34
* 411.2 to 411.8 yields 7.08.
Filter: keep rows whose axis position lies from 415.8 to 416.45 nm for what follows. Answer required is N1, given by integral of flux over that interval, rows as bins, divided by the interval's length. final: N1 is 60.3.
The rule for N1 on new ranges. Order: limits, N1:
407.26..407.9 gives 59.1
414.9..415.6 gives 54.3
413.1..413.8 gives 57.0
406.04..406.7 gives 60.4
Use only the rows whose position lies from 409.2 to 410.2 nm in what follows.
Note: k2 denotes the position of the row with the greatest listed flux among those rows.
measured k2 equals 409.748 nm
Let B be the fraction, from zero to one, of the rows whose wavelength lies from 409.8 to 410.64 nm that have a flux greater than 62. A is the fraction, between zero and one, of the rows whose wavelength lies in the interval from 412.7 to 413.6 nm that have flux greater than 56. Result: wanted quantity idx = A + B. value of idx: 0.56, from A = 0.44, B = 0.11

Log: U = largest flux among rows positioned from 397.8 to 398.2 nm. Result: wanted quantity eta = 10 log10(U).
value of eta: 17.8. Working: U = 60.1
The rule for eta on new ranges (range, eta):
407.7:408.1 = 18.5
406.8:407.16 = 19.2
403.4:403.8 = 18.4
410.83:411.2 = 18.3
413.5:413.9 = 18.3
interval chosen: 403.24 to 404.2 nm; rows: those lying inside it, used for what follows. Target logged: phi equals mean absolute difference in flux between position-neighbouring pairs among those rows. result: 20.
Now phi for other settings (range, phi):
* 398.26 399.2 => 4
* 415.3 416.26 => 7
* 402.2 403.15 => 9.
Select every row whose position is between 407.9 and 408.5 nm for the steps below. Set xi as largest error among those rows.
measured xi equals 42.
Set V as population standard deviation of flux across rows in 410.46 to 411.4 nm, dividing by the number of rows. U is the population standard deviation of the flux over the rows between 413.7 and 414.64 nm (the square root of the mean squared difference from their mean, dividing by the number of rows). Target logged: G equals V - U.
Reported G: 4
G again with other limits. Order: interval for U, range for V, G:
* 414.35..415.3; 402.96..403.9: 9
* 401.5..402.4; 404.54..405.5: -7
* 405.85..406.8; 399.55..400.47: -3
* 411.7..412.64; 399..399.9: -8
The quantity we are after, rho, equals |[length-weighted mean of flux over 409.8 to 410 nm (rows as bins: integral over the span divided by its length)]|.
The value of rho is 52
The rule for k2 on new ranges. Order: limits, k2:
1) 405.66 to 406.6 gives 405.711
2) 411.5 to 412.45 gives 411.829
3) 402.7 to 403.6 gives 403.103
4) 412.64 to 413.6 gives 413.063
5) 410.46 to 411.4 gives 411.071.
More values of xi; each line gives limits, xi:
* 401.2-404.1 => 53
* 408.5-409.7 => 23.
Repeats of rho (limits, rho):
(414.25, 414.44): 51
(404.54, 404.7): 59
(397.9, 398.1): 52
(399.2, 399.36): 58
